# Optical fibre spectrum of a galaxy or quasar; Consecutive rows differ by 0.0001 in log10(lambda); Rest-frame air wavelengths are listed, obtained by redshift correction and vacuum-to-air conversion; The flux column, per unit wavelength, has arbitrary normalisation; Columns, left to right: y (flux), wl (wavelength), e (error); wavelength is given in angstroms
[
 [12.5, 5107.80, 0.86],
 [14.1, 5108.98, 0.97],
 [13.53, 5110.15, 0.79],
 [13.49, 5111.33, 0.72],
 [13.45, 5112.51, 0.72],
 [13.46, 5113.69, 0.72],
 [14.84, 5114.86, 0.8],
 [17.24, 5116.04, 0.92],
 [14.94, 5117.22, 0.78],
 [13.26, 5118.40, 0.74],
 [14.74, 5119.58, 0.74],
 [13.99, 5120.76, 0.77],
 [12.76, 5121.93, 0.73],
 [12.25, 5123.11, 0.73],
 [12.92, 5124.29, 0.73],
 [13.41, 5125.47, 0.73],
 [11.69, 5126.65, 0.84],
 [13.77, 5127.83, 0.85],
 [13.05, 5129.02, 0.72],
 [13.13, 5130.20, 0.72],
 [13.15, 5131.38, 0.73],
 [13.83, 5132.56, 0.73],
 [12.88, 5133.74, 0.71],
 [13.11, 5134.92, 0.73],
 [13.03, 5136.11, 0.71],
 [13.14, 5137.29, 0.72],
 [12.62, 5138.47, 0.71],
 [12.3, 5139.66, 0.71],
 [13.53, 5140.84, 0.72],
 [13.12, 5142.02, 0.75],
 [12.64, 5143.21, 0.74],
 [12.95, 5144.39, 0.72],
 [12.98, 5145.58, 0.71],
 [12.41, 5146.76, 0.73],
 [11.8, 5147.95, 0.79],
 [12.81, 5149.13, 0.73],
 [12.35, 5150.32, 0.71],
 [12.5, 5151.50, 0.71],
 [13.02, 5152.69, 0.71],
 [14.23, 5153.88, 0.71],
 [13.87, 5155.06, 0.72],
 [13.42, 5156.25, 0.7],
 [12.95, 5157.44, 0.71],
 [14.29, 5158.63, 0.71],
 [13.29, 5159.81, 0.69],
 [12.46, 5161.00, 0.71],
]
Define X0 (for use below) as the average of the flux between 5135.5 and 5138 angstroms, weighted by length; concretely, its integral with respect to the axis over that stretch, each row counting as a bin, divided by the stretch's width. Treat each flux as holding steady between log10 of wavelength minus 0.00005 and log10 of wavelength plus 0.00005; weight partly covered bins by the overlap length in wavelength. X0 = 13.1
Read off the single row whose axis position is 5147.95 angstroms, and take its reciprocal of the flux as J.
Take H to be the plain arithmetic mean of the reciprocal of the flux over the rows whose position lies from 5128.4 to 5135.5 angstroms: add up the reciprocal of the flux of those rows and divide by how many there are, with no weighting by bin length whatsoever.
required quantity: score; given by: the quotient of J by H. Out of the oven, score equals 1.12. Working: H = 0.0758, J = 0.085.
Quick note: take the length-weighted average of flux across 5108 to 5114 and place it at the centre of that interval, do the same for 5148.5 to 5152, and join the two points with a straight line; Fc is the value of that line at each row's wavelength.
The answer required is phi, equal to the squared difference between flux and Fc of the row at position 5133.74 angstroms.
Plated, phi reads 0.01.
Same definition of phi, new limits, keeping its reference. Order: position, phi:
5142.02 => 0.12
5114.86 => 1.98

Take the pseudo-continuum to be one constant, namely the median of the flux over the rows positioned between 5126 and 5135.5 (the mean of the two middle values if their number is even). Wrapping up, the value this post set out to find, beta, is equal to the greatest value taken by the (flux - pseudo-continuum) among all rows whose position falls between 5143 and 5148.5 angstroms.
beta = -0.1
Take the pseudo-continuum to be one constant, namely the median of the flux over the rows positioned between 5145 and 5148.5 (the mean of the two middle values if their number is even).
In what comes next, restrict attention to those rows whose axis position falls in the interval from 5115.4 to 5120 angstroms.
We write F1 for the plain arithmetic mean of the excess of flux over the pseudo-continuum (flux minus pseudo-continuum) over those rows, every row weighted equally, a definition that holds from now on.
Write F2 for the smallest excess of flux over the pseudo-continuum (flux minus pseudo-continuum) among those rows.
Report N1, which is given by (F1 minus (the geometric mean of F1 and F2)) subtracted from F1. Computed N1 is 1.5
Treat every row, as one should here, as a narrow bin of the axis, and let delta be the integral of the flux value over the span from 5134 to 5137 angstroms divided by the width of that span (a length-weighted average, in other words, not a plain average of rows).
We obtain 13.0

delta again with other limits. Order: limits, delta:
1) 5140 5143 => 13.2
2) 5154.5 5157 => 13.6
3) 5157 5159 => 13.6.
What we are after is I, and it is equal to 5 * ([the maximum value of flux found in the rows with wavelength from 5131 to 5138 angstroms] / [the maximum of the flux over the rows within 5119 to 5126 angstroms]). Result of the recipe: 4.7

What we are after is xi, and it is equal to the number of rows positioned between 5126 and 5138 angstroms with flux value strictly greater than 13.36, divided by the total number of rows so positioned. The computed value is 0.20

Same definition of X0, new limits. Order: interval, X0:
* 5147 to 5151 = 12.3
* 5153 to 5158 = 13.6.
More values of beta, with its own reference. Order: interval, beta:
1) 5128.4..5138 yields 0.7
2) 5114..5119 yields 4.1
